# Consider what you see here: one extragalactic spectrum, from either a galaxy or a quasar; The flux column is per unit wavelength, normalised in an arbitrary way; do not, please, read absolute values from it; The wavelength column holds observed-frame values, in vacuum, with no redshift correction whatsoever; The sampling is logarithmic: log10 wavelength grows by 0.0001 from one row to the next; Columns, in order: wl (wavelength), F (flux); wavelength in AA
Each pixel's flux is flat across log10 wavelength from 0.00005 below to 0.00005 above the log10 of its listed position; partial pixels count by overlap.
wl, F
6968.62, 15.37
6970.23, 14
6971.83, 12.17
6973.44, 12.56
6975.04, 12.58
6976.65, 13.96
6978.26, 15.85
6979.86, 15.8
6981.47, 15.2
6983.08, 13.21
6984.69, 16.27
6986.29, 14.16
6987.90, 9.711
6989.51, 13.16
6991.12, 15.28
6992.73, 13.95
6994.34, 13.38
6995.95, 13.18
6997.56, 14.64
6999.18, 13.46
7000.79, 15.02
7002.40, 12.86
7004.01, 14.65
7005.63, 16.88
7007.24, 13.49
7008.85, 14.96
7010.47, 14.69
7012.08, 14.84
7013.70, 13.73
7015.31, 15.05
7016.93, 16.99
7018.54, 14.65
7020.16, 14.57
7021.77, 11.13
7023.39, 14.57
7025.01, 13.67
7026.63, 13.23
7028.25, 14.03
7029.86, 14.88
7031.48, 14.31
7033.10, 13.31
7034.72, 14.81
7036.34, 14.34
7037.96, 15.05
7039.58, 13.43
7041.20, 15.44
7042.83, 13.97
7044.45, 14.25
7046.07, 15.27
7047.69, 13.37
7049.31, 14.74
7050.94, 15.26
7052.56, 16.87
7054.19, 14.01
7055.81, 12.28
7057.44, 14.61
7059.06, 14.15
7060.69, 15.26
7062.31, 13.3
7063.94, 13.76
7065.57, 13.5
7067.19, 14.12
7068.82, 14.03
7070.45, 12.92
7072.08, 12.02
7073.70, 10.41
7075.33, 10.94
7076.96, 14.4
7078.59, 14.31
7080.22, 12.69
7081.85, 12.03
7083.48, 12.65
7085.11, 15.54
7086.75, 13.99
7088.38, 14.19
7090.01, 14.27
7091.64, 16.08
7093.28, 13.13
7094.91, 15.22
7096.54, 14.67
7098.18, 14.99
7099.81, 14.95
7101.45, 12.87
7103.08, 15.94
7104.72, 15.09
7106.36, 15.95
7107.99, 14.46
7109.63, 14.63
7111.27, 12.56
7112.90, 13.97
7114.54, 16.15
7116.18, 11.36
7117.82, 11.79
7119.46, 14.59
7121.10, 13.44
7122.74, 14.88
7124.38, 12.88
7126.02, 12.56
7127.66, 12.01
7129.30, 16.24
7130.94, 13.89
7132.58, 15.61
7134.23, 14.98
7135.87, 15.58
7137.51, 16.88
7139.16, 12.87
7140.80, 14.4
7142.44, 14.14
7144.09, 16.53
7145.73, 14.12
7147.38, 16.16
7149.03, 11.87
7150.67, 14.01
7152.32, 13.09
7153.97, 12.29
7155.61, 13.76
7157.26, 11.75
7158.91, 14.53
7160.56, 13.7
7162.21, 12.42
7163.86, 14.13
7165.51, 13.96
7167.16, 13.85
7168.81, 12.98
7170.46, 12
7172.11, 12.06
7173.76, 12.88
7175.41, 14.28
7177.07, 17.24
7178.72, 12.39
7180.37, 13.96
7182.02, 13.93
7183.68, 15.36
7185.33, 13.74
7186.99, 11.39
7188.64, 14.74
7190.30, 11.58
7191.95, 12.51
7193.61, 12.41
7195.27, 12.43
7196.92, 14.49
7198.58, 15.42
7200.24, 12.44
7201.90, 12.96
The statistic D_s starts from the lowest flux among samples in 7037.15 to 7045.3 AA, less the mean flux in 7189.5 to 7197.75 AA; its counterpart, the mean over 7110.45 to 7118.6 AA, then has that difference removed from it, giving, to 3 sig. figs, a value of 12.4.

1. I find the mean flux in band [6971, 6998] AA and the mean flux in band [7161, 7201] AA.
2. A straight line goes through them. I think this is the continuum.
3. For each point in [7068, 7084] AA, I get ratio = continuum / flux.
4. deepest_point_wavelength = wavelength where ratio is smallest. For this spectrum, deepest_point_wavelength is 7076.96 AA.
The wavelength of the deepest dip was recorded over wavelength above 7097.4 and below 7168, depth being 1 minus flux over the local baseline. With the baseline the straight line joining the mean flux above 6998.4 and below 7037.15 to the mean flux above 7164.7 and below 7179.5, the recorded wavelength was 7116.18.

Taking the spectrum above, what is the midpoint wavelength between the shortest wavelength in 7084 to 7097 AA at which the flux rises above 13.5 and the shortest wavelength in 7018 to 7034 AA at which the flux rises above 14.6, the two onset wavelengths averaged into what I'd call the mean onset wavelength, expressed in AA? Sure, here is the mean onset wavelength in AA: 7051.8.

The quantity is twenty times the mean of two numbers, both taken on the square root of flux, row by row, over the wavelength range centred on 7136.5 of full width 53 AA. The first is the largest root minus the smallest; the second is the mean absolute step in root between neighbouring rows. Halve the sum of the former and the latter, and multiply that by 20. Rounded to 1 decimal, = 9.8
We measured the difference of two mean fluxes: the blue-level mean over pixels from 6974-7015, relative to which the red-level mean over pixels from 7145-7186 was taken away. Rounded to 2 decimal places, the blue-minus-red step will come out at 0.58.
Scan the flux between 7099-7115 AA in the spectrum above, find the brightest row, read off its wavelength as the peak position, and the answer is 7114.54 AA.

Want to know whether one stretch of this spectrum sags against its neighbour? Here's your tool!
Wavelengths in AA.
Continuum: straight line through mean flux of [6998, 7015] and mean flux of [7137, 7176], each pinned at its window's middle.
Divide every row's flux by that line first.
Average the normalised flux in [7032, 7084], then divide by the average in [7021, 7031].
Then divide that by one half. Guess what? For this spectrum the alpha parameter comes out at 2.05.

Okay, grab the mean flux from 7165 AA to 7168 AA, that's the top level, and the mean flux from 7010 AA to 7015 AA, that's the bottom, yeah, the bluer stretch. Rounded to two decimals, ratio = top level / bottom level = 0.96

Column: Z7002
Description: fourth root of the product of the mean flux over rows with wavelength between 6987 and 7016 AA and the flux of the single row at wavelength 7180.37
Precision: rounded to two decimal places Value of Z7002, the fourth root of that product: 3.74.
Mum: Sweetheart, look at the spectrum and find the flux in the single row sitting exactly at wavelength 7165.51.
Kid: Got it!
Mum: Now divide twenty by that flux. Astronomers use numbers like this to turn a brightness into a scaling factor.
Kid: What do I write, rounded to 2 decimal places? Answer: 1.43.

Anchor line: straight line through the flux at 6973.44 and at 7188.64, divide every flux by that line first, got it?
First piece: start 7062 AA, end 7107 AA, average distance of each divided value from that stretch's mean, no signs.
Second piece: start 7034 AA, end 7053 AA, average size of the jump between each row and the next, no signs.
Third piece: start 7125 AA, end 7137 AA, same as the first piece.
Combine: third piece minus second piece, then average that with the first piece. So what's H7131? 0.043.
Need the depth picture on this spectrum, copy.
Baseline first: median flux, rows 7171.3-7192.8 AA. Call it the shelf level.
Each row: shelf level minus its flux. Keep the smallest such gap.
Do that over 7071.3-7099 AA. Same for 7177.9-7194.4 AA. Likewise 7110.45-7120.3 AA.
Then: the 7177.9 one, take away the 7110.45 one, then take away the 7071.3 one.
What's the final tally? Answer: 3.13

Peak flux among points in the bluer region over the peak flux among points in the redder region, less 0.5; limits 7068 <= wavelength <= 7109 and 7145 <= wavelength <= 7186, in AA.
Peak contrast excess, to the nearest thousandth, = 0.433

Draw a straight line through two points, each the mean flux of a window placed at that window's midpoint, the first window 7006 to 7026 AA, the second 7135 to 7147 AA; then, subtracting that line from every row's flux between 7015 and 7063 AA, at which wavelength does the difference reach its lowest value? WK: 7021.77 AA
